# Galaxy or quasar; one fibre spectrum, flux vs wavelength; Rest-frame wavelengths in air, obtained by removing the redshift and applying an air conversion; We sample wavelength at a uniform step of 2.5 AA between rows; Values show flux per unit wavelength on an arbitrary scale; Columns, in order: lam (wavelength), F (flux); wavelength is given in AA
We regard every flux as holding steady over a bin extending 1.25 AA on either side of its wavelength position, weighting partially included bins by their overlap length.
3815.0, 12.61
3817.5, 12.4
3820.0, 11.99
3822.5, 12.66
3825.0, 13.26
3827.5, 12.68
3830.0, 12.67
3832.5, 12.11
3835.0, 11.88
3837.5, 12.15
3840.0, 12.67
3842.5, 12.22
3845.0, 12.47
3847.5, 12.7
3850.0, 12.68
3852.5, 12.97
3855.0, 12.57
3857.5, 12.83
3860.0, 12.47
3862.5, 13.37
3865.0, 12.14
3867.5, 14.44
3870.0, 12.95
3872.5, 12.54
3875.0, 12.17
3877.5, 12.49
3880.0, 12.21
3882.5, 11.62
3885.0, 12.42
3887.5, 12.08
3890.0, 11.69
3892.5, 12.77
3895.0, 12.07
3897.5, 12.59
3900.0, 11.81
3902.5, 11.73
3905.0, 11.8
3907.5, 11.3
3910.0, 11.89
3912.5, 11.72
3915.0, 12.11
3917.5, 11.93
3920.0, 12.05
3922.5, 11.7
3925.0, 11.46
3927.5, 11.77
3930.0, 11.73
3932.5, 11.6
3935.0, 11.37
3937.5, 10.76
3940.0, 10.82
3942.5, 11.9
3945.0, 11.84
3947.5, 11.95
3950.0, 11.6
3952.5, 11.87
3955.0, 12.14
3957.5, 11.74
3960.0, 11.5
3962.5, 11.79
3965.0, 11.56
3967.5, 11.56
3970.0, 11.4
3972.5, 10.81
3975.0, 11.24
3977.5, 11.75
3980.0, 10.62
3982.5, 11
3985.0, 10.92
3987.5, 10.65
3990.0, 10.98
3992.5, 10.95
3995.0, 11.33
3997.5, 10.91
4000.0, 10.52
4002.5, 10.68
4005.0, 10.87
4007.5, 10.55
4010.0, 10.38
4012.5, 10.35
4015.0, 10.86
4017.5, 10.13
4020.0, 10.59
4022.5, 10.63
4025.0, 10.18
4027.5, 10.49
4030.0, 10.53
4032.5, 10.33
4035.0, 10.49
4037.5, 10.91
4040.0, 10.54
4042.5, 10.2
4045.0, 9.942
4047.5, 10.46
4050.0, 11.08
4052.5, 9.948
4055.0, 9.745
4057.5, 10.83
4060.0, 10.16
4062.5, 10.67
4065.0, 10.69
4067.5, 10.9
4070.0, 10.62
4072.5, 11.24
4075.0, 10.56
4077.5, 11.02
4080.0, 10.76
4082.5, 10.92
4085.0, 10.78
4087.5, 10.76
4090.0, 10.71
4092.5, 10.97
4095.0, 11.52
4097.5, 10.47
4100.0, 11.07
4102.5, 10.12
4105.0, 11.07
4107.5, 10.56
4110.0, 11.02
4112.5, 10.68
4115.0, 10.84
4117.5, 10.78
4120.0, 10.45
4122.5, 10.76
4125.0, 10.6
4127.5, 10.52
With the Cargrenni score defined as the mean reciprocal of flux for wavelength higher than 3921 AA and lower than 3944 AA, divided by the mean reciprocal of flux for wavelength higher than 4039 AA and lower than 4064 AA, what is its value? 0.90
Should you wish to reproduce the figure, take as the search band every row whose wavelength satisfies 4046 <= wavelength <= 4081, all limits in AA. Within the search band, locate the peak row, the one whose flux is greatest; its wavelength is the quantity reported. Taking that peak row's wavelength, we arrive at 4072.5 AA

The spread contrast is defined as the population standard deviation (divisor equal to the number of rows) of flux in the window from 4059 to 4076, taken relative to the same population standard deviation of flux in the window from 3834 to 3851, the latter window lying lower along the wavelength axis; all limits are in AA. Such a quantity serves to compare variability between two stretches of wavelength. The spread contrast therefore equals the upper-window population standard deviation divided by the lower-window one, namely 1.0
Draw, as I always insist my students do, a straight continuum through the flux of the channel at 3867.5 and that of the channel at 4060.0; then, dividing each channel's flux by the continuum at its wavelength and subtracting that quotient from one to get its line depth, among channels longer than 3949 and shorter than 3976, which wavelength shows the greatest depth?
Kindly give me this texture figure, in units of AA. 3972.5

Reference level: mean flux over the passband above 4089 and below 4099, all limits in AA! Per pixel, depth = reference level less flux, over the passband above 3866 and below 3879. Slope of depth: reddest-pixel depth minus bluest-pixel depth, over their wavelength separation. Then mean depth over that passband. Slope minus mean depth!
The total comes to 2.2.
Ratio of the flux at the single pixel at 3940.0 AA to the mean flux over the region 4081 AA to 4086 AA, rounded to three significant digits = 0.997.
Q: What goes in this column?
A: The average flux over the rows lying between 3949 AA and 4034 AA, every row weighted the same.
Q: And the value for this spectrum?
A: 11.0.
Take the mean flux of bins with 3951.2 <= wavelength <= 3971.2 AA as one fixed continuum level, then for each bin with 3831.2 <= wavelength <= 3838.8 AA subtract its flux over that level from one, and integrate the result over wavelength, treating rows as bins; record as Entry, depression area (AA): -0.23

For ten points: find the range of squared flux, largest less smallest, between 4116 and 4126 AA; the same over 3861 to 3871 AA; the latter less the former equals 54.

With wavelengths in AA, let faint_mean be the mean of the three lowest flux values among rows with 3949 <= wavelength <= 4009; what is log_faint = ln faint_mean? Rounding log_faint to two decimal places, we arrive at 2.36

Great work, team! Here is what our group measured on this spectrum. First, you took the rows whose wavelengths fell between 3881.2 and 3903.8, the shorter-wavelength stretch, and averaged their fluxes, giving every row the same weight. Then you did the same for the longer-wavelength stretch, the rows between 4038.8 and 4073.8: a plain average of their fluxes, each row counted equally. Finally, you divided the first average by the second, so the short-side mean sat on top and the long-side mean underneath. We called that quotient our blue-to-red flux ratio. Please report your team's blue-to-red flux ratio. 1.15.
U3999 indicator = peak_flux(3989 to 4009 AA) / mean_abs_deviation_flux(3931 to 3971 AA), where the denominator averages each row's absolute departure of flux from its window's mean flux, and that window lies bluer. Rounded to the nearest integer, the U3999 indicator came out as 42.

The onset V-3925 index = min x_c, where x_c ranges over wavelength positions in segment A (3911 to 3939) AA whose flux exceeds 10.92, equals 3912.5 AA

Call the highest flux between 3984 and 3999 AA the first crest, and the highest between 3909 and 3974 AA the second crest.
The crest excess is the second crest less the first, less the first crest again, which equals -10.5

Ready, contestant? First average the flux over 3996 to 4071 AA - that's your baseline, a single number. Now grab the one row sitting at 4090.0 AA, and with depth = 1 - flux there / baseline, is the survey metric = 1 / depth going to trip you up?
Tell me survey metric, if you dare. -52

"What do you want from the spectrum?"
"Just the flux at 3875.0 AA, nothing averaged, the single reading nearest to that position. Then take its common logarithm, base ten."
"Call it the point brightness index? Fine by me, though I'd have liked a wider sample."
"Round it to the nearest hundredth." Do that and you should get 1.09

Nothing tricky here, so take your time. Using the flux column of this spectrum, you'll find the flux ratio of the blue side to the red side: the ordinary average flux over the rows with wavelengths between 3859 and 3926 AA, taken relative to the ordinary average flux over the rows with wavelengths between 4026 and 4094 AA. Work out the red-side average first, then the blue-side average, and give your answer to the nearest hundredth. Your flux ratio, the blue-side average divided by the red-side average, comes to 1.15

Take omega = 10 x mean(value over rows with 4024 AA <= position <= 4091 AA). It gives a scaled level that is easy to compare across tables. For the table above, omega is 106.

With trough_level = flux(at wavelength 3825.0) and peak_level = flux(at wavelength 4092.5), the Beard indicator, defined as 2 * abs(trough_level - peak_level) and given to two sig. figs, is 4.6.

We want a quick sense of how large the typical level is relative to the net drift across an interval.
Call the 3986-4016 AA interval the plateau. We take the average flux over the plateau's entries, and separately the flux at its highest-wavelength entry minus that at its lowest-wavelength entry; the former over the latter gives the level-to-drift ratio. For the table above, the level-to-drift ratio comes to 51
